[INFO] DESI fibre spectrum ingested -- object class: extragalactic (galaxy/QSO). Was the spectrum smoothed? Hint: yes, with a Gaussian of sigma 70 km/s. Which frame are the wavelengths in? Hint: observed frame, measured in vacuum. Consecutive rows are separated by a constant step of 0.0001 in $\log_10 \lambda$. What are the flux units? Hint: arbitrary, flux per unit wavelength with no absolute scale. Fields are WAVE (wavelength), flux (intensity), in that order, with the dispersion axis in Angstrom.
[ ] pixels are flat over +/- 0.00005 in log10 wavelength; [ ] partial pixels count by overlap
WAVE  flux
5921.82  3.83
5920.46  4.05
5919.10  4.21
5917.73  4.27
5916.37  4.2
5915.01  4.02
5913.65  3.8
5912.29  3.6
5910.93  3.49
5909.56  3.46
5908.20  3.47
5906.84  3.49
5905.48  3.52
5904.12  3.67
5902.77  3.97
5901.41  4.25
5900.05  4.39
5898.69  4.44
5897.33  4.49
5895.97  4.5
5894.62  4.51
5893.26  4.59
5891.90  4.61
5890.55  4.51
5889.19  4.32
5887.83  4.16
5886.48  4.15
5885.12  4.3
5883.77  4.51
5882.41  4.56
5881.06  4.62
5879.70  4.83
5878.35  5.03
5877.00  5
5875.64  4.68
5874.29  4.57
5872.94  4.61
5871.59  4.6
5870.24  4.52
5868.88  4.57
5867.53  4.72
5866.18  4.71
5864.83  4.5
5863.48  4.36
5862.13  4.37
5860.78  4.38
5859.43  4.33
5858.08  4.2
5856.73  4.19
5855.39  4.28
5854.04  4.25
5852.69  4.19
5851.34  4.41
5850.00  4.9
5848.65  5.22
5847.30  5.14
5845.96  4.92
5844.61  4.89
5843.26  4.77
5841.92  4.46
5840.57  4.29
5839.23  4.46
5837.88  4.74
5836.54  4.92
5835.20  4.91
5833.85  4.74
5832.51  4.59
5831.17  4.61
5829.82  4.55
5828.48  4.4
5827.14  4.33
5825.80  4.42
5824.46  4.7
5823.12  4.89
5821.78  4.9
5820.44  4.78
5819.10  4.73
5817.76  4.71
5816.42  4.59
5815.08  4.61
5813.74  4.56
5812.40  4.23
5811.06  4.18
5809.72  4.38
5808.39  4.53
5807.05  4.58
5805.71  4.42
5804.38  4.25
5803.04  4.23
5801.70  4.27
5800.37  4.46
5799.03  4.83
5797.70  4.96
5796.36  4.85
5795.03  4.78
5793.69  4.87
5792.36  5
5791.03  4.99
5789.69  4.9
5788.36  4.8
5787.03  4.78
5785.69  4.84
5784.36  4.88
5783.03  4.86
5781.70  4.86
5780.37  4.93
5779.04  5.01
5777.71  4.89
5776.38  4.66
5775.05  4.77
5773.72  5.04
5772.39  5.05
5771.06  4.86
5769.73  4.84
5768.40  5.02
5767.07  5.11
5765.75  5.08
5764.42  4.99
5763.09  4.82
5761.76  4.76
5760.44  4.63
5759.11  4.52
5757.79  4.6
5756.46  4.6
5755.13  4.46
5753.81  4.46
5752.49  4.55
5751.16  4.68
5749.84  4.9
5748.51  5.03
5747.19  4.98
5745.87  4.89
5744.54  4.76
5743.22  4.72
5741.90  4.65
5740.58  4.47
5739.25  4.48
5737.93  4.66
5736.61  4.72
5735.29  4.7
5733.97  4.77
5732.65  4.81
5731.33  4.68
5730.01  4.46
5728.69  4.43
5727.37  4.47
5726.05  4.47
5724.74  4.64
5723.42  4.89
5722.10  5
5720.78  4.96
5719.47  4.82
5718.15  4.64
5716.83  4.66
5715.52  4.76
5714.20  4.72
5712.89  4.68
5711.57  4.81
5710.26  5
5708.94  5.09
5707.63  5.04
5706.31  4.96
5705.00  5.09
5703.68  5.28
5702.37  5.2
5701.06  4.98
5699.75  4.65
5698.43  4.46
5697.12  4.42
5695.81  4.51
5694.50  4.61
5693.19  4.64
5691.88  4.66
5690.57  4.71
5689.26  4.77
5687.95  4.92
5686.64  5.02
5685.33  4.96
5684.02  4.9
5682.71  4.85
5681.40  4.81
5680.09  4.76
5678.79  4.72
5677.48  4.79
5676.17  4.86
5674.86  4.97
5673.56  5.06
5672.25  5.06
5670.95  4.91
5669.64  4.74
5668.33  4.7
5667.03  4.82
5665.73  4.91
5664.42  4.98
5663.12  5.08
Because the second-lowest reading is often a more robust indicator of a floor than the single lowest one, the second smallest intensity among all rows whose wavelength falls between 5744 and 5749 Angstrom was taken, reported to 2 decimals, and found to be 4.89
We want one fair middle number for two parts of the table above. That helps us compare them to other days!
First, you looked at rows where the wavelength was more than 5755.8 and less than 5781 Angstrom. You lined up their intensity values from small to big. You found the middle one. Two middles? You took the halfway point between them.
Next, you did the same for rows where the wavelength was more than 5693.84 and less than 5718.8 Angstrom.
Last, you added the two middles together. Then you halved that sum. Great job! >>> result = 4.81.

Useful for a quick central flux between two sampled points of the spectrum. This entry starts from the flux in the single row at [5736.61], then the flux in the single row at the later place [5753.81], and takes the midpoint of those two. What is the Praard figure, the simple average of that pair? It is 4.59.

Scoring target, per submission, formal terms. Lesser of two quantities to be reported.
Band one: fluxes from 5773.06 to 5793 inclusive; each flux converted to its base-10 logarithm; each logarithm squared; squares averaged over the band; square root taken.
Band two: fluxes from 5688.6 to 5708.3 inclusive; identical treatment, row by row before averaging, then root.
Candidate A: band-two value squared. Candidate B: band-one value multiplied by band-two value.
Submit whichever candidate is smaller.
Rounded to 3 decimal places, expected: 0.464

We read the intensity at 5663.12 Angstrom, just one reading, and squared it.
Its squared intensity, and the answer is 25.8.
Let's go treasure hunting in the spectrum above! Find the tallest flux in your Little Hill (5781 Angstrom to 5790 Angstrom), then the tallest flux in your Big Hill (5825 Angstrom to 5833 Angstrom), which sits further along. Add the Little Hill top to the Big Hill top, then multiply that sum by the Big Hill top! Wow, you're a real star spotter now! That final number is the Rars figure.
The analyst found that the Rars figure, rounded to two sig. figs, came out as 44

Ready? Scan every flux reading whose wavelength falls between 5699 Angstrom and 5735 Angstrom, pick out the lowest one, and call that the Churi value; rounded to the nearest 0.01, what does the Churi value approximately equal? 4.43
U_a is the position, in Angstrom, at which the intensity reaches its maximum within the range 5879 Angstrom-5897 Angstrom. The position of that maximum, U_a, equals 5879.70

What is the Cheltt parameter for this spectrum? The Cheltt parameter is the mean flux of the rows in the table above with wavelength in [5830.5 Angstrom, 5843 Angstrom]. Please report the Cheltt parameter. 4.64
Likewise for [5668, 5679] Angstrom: 4.87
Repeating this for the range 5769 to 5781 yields 4.89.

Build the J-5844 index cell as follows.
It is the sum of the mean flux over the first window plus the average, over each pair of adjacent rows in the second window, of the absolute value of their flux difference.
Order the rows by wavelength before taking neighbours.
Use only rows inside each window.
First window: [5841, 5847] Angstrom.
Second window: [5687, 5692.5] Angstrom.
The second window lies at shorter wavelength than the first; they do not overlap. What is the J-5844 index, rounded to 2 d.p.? 4.85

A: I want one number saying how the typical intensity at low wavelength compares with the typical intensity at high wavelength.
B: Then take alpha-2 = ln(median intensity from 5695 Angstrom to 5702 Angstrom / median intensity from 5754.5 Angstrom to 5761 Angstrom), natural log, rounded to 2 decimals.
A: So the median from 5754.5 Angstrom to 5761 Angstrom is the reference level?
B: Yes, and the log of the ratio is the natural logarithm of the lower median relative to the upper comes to -0.02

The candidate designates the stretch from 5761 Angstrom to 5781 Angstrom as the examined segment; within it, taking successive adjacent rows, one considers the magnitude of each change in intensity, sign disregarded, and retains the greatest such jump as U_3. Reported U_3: 0.27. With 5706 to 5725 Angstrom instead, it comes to 0.25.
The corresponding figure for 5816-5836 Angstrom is 0.28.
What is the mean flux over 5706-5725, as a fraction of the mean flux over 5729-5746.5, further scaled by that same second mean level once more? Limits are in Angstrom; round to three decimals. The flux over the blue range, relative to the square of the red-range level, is 0.222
